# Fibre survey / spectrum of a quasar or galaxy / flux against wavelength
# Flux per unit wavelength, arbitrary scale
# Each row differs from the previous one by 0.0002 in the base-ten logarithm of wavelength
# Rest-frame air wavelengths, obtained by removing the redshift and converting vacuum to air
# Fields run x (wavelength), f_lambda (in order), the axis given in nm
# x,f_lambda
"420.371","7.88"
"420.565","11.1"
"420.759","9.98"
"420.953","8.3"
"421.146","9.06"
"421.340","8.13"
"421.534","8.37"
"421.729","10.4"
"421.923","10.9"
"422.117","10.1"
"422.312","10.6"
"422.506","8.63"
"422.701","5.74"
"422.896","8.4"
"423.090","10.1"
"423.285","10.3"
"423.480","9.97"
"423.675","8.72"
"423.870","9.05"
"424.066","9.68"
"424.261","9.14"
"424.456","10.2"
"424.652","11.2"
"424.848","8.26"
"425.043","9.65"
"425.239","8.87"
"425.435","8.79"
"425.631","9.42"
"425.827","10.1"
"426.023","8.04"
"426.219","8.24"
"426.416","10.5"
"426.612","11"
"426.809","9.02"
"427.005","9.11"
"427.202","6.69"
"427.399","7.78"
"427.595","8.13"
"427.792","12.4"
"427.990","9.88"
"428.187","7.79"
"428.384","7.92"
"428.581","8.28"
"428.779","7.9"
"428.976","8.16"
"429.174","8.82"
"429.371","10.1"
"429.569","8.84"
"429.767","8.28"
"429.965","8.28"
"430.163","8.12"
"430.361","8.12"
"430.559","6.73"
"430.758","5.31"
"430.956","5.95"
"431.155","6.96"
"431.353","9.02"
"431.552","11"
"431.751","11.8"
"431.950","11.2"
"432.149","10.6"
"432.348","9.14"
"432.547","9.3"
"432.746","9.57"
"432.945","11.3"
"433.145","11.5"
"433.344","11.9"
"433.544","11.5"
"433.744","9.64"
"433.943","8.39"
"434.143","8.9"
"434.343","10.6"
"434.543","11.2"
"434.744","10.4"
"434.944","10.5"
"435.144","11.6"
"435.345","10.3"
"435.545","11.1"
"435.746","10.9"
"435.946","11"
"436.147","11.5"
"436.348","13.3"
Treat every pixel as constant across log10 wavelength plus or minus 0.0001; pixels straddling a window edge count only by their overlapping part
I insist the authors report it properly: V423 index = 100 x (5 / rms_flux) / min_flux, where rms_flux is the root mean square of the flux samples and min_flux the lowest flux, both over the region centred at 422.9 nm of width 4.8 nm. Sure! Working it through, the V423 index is 9.2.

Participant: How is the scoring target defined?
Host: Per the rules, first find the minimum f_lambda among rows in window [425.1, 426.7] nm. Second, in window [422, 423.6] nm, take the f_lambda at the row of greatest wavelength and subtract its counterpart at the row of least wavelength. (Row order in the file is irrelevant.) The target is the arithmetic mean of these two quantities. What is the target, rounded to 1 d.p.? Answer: 4.0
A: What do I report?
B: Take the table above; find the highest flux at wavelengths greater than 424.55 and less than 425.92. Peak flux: 11.2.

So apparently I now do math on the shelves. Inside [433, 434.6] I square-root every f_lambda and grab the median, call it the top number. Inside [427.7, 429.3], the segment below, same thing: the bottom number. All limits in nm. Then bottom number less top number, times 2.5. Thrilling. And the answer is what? -1.1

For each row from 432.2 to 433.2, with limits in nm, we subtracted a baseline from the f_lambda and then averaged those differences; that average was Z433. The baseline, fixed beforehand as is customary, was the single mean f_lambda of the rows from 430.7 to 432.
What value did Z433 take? 1.4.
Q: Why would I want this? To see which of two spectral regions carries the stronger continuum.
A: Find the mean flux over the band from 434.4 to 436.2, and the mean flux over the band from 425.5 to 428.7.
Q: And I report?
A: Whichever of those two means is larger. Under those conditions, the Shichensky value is 10.9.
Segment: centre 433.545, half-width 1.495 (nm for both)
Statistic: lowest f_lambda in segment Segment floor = 8.39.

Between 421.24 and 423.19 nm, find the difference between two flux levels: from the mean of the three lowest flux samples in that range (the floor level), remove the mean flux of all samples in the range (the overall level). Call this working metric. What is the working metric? -1.72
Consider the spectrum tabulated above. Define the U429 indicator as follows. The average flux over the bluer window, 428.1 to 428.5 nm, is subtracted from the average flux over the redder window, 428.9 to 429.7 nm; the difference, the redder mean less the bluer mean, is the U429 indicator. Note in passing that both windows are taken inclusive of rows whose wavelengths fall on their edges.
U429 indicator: 1.1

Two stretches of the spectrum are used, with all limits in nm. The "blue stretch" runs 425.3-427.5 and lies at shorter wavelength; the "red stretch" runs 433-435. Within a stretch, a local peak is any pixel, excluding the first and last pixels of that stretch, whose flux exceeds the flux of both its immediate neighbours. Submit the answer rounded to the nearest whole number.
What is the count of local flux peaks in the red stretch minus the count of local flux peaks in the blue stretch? -1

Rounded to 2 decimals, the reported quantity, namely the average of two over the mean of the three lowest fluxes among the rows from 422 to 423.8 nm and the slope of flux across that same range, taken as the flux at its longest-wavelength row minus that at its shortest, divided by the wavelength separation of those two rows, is -0.31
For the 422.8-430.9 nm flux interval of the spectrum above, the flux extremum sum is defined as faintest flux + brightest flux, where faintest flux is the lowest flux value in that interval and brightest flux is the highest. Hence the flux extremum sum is 17.7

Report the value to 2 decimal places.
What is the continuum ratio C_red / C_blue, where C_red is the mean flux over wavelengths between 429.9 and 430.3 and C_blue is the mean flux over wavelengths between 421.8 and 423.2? 0.89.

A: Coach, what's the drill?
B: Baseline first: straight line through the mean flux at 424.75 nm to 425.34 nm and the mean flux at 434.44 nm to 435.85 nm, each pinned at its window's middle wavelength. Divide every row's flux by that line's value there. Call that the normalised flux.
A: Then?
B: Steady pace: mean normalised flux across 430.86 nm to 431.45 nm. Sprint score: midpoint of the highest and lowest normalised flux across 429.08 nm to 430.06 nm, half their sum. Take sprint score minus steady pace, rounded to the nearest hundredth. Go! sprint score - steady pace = 0.21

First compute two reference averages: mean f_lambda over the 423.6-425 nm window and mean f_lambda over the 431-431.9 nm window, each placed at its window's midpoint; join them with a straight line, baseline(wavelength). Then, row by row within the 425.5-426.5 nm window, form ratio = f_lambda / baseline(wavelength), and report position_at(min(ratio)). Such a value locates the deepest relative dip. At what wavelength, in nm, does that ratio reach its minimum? 426.023 nm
